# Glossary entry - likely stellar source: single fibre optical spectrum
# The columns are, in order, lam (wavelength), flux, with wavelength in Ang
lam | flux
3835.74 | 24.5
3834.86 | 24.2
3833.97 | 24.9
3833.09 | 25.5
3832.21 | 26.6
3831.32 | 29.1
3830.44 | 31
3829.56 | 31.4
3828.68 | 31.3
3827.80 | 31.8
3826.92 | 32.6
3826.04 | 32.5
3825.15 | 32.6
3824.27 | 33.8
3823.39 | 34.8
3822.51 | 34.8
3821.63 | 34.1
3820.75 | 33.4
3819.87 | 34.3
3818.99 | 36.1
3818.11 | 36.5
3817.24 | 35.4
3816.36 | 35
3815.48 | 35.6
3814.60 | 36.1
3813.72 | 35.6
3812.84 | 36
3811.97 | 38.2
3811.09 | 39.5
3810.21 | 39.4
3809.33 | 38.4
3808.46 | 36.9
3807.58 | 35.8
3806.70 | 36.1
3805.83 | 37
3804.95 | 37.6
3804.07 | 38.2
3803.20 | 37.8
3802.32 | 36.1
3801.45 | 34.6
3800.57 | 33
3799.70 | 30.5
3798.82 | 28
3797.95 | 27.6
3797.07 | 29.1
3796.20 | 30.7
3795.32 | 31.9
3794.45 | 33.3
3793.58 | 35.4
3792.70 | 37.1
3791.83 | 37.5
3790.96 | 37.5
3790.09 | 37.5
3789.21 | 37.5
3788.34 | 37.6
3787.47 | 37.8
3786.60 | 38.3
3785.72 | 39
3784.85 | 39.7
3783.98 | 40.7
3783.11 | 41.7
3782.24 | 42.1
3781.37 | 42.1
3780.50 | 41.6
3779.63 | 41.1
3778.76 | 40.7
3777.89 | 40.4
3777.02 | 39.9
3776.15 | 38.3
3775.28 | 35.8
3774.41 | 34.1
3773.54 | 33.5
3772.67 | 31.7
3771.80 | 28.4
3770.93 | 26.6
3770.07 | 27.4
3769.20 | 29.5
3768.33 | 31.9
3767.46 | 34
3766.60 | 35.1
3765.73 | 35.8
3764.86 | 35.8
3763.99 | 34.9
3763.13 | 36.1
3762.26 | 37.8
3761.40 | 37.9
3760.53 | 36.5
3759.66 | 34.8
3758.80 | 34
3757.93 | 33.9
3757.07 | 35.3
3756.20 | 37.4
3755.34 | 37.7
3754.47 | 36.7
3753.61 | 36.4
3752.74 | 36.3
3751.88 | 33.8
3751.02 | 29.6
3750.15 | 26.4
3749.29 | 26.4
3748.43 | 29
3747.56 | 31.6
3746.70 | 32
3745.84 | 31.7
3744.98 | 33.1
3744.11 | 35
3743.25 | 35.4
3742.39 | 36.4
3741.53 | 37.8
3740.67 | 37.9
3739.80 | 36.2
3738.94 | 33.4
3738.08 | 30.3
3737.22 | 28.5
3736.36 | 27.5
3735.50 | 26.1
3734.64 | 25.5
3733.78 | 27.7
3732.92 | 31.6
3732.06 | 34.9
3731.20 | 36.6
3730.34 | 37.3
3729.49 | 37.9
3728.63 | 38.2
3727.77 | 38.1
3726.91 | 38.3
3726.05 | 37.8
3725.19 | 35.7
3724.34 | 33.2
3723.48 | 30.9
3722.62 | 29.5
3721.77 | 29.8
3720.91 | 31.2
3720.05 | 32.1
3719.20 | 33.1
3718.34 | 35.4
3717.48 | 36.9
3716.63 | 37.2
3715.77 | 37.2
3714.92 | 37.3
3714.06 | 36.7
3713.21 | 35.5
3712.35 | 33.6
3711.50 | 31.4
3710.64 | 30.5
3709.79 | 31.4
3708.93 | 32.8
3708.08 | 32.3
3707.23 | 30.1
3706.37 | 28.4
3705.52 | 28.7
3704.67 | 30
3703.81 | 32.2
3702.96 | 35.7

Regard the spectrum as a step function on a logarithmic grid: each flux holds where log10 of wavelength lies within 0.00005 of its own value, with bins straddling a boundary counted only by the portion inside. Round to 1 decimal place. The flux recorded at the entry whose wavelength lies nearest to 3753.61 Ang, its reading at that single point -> 36.4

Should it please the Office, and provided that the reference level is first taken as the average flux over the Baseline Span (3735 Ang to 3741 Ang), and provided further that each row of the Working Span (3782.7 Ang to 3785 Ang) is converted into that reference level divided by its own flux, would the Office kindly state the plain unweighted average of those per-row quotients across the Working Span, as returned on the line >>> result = 0.77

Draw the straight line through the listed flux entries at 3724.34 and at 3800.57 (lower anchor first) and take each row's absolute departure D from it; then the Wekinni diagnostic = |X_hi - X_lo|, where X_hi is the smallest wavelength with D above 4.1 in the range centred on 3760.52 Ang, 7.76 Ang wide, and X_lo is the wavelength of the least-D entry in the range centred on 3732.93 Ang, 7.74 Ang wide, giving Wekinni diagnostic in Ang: 28.5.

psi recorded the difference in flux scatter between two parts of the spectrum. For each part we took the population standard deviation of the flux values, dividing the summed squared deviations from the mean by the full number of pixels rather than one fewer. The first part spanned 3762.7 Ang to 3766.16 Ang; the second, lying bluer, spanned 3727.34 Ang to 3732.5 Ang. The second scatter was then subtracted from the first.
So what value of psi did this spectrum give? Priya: -0.7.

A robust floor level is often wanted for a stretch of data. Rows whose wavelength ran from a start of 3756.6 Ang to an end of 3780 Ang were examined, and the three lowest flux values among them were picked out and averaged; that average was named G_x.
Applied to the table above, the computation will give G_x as 27.5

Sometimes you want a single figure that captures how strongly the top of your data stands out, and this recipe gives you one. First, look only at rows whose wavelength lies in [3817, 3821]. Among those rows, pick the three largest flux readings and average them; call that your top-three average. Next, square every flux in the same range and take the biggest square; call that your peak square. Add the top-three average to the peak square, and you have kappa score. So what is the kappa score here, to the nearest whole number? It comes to 1368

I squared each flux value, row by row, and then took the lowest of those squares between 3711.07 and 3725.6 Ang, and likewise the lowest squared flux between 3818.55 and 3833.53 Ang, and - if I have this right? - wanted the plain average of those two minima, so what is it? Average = 760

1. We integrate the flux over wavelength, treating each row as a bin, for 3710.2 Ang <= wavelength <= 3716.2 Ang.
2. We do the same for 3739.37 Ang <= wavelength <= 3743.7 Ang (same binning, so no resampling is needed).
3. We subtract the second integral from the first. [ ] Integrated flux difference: 49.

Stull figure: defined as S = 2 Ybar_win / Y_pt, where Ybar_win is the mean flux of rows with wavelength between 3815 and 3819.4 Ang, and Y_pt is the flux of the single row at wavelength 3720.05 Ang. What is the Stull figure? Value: 2.23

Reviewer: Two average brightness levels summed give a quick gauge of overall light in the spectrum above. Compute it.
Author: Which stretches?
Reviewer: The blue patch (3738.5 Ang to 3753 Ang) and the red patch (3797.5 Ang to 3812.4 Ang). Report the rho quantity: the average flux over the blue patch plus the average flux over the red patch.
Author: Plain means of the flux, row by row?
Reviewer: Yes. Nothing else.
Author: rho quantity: 68.6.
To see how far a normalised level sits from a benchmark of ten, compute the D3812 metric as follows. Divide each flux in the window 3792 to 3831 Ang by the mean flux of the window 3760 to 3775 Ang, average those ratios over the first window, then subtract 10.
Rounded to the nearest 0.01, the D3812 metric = -8.97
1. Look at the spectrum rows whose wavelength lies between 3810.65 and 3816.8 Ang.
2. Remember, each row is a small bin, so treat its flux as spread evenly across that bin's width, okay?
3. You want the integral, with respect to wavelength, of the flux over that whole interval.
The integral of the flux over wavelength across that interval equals 225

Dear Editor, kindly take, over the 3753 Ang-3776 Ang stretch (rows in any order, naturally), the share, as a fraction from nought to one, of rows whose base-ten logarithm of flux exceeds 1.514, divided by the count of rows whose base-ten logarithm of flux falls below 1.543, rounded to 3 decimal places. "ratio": 0.059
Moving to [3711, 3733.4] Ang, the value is 0.066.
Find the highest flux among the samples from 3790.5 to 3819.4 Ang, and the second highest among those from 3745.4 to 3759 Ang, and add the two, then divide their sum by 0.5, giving 154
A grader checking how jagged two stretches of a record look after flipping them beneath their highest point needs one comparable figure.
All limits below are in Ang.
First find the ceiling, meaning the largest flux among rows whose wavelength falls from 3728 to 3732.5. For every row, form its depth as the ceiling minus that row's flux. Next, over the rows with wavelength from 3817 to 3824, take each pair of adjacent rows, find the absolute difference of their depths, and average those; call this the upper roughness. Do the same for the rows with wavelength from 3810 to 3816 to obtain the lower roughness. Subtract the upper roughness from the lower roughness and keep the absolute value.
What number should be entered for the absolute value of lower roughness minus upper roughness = 0.0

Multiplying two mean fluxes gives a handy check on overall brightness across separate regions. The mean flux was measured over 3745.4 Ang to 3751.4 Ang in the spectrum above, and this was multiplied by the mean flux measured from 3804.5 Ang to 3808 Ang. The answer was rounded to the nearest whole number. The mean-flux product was 1081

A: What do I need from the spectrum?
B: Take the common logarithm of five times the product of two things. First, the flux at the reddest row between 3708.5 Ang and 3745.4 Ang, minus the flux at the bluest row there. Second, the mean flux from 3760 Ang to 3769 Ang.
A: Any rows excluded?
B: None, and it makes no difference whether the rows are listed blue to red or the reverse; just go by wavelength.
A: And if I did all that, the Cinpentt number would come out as 1.7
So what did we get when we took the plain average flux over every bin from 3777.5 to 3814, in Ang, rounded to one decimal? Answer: 36.8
